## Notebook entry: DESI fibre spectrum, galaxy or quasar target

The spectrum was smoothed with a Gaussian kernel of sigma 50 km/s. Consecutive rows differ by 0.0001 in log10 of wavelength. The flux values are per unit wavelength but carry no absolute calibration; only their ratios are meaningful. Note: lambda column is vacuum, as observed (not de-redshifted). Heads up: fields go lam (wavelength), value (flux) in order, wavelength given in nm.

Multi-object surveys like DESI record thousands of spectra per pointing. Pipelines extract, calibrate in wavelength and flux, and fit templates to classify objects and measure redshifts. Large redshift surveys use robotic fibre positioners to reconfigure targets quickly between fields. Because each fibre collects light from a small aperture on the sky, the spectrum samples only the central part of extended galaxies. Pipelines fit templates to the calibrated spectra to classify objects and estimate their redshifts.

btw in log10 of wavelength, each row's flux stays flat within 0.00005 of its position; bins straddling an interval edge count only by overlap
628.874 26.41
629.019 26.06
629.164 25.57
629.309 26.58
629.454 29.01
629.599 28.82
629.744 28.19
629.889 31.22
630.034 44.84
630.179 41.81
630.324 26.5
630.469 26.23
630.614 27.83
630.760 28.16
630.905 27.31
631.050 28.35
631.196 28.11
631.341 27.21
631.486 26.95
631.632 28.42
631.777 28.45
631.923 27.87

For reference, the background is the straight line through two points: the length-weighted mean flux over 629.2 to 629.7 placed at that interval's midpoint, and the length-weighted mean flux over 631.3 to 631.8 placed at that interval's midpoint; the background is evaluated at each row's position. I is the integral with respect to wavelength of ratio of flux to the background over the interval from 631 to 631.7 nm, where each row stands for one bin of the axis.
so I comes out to 0.70 nm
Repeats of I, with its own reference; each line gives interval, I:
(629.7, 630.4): 0.87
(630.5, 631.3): 0.80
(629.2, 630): 0.84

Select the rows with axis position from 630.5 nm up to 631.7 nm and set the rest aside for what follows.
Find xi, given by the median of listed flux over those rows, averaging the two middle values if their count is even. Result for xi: 28.0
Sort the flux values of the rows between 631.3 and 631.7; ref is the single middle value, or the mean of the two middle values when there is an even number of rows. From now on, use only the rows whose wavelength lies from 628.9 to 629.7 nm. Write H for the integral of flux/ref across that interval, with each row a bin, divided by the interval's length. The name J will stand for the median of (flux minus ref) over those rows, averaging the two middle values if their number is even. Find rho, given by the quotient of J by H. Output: -0.6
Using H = 1.00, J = -0.6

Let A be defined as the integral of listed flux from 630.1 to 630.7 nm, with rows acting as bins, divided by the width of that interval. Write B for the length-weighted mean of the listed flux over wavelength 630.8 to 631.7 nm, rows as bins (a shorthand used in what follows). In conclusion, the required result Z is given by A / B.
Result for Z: 1.11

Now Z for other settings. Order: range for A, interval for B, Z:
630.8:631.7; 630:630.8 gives 0.86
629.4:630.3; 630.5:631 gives 1.22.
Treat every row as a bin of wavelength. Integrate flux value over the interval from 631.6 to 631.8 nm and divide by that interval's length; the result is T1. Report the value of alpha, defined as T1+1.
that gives 29.5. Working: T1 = 28.5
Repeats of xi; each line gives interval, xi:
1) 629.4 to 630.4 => 29.0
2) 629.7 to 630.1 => 31.2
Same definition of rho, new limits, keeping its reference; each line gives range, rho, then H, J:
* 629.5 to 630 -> 1.4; 1.12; 1.6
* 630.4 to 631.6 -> 0.4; 1.01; 0.4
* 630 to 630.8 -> 0.7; 1.18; 0.8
